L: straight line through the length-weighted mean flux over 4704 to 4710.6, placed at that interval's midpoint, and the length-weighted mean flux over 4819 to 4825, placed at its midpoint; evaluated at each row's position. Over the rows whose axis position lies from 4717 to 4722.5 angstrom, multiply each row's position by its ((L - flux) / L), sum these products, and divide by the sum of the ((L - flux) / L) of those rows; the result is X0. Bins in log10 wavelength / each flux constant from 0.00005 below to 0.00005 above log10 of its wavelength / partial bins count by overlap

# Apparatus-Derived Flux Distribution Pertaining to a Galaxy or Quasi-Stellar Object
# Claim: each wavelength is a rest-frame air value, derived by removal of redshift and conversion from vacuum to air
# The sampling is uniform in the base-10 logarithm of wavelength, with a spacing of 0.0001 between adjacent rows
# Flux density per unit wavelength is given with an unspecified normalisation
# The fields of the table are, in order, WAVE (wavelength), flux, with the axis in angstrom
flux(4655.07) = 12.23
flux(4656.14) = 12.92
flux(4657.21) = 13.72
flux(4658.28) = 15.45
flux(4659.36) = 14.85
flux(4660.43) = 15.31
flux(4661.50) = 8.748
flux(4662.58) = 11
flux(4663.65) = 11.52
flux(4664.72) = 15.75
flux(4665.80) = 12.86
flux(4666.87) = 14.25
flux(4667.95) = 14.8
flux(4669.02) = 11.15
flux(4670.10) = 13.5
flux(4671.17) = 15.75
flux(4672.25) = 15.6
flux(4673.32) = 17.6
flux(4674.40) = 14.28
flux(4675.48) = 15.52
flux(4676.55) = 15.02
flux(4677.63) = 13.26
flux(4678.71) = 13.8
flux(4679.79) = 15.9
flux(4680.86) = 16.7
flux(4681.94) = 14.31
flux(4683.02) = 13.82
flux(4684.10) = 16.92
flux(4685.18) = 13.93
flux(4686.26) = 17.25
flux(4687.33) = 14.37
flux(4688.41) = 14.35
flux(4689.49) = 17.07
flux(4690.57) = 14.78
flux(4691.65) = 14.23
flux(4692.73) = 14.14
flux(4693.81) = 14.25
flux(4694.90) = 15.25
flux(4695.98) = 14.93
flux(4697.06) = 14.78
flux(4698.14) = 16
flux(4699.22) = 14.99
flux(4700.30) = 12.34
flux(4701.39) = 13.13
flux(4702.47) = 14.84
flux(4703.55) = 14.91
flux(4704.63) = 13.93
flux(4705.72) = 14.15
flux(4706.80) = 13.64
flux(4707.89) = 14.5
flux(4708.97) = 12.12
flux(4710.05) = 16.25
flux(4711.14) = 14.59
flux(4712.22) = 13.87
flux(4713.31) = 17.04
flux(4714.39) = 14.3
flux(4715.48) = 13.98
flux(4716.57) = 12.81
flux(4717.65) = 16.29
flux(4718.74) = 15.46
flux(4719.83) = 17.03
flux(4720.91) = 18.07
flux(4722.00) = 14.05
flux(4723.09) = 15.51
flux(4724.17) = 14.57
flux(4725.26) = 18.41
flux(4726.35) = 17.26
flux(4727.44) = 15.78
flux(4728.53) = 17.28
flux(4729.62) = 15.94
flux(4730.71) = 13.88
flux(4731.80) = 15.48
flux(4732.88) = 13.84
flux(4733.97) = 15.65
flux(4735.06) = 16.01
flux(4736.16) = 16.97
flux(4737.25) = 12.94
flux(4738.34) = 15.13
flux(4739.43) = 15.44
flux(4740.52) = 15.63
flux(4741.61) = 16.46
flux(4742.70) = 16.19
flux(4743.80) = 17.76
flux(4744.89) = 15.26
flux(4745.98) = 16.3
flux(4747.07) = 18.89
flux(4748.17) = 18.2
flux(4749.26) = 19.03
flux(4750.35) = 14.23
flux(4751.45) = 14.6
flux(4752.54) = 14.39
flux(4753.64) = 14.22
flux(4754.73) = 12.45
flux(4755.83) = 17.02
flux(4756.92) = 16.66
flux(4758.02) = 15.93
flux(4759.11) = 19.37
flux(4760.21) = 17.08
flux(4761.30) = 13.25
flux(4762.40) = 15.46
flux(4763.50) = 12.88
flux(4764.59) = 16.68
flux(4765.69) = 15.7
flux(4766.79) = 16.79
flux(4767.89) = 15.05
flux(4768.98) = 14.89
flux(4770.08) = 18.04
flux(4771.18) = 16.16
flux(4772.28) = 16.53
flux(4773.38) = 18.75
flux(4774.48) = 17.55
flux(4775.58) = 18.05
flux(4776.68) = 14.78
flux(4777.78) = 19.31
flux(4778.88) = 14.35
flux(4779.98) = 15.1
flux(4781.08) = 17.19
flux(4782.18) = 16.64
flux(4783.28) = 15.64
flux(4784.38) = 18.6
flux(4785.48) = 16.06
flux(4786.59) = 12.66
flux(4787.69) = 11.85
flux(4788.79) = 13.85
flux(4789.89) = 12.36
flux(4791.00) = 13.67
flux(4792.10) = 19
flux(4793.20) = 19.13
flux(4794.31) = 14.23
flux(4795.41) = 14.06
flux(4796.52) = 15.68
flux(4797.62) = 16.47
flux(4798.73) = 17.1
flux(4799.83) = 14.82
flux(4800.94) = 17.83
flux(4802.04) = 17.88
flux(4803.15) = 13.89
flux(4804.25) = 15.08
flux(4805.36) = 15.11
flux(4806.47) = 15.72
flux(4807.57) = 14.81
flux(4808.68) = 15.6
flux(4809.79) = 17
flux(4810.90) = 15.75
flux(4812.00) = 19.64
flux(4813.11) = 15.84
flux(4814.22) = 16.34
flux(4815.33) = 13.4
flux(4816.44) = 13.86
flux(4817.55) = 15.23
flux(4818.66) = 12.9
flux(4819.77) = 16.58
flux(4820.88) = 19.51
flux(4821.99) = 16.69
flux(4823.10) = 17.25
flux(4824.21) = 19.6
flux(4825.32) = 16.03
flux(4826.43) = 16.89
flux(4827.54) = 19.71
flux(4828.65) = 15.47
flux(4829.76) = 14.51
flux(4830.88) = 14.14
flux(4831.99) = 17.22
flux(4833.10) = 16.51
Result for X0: 4719.5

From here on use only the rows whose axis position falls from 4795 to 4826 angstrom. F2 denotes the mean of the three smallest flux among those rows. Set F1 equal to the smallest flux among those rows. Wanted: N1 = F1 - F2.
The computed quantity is -0.487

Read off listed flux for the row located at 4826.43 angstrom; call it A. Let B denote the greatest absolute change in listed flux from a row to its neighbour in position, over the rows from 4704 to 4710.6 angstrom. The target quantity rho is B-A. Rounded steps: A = 16.89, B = 4.1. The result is -12.8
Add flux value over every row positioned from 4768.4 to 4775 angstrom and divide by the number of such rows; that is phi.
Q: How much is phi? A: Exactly 17.0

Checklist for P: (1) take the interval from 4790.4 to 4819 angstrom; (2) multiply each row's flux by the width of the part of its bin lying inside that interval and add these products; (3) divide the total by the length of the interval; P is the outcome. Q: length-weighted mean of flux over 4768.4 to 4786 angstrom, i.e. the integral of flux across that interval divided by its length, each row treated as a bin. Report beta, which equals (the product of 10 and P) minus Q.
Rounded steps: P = 15.8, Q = 16.7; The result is 141.1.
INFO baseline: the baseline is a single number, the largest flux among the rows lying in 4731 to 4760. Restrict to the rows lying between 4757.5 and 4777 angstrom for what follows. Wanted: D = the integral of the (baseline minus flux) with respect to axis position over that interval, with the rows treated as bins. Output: 60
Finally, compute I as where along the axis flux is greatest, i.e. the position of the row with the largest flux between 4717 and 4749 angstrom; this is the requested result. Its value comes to 4747.07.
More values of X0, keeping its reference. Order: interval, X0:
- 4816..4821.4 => 4817.3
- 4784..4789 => 4788.2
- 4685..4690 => 4687.7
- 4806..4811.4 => 4808.4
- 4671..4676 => 4673.2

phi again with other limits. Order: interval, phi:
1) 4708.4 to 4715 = 14.7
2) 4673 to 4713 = 14.7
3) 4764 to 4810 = 15.9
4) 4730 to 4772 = 15.8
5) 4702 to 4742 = 15.2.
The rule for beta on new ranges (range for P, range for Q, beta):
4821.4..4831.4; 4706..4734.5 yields 151.9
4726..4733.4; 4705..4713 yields 141.9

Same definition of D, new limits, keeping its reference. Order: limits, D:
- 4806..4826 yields 63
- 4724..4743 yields 69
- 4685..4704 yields 87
